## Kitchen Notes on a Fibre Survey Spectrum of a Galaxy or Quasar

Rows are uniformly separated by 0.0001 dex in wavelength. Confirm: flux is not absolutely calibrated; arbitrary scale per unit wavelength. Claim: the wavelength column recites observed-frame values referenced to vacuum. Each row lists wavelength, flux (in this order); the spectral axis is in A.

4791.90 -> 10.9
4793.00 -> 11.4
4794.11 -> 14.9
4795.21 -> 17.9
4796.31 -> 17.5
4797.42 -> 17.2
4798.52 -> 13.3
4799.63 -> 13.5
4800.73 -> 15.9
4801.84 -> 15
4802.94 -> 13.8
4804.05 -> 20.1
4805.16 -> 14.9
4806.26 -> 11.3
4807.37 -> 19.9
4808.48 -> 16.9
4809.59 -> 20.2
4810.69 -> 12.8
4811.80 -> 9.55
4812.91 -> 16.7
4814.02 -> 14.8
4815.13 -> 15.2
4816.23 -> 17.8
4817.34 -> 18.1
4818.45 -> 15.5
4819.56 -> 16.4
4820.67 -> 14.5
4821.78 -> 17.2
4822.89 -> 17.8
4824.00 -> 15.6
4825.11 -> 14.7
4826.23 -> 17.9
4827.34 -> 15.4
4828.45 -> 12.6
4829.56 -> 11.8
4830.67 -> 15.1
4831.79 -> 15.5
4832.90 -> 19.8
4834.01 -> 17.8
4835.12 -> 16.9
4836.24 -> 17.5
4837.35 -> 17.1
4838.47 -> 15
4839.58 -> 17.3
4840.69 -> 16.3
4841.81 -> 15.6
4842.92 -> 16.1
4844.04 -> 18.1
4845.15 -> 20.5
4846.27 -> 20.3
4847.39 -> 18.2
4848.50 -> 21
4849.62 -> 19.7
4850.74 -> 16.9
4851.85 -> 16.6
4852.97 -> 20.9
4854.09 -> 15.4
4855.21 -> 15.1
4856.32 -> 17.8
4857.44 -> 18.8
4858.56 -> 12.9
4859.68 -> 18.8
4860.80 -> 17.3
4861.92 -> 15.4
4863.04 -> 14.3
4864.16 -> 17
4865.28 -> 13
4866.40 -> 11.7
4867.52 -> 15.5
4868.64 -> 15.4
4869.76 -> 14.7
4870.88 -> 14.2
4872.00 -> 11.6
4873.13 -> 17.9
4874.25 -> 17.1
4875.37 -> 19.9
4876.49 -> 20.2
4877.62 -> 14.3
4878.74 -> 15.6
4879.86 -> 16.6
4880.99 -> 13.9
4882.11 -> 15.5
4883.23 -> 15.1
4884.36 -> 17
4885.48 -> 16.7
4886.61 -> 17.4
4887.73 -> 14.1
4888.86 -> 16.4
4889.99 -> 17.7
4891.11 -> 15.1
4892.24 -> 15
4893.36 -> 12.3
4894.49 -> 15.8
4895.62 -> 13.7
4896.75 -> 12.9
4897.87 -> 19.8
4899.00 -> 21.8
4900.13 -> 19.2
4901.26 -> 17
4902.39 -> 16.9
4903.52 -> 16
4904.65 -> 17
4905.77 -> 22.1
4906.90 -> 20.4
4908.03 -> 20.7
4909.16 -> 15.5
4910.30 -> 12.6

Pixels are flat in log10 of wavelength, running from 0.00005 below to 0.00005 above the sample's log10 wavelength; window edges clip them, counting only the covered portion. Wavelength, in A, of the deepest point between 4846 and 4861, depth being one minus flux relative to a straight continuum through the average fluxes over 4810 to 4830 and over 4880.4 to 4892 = 4858.56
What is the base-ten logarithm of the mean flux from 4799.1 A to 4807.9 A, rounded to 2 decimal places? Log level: 1.19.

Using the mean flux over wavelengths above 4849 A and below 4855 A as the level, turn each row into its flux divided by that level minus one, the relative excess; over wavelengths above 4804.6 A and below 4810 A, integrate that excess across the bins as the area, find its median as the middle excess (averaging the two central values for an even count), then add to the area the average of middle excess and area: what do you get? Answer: -0.6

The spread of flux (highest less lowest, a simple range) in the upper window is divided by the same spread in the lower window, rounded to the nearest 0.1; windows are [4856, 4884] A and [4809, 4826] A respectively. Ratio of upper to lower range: 0.8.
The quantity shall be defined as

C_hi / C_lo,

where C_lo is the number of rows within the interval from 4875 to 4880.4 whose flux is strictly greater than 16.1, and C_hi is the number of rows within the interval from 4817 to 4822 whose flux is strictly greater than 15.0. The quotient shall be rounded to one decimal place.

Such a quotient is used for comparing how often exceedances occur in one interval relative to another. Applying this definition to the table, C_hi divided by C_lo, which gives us 1.3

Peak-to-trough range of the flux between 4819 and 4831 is 6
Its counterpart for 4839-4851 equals 5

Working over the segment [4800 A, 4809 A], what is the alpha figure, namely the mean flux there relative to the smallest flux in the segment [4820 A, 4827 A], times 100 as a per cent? 110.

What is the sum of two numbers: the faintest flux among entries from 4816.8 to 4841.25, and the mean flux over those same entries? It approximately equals 28.0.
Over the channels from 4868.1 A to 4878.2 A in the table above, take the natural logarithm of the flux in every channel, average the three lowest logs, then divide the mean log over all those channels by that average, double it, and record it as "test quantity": 2.14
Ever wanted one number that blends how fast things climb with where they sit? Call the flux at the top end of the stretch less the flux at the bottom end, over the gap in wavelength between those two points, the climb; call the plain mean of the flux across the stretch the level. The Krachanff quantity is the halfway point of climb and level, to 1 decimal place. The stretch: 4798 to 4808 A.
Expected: 8.0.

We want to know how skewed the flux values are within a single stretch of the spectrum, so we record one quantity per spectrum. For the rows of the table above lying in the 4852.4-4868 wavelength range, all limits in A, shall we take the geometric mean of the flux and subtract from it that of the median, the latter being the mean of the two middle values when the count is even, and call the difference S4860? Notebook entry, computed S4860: 0.35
